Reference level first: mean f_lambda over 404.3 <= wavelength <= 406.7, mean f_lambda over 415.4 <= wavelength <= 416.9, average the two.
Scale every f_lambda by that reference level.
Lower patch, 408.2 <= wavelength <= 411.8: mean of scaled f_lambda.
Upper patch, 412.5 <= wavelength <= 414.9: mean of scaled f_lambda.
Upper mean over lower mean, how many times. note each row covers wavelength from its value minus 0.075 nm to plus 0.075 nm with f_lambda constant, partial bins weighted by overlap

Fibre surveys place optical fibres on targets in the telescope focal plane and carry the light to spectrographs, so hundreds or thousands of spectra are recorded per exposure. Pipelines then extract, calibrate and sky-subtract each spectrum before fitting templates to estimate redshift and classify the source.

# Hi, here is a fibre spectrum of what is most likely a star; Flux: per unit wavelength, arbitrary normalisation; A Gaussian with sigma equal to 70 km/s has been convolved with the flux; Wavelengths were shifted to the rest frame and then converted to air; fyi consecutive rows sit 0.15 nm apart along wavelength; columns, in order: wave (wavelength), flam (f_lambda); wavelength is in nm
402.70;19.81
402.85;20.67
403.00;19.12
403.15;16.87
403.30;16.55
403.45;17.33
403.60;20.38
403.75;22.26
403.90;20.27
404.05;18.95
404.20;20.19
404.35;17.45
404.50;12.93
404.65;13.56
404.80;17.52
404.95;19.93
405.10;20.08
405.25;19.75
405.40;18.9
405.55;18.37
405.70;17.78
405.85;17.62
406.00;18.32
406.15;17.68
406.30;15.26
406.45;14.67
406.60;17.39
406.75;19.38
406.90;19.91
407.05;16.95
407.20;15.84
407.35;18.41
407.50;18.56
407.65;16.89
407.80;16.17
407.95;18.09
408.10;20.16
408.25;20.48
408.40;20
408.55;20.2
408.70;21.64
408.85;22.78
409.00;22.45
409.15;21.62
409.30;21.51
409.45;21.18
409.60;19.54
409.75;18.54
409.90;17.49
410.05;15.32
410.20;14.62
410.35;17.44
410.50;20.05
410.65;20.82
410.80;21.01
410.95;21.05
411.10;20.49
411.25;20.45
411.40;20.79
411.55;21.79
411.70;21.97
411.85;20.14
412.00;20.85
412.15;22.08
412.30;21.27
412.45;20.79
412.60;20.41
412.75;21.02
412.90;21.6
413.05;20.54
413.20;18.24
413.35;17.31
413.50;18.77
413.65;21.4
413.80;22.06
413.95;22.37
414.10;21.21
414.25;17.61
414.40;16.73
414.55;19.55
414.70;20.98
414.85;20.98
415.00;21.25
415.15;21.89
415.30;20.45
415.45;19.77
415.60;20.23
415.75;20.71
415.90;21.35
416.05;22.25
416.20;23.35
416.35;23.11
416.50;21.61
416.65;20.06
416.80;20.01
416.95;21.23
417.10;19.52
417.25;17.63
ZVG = 1.00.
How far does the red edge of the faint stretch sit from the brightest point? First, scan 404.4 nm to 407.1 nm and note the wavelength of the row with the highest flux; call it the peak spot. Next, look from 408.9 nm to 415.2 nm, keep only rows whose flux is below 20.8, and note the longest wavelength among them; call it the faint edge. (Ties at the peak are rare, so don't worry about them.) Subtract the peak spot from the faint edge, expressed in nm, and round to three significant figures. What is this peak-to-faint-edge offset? 9.45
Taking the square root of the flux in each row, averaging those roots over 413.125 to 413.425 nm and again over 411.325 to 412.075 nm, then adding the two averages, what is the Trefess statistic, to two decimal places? 8.81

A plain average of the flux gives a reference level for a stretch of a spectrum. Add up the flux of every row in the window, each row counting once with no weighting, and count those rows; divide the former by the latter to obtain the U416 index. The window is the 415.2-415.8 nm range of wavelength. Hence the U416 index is 20.3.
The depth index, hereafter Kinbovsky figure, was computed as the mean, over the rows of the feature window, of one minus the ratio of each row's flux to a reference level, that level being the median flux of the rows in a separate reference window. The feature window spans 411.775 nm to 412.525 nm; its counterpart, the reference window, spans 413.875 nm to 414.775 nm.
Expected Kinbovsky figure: -0.038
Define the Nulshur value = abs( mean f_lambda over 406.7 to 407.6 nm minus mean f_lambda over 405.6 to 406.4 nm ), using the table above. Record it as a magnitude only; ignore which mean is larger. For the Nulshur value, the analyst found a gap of 0.8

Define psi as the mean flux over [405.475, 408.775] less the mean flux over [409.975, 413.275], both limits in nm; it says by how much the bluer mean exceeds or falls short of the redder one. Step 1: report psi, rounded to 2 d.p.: -1.95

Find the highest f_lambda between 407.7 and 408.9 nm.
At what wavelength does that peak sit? 408.85 nm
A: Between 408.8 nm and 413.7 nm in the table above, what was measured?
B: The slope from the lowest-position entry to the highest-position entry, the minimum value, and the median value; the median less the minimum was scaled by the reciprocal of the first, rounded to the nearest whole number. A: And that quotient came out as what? -21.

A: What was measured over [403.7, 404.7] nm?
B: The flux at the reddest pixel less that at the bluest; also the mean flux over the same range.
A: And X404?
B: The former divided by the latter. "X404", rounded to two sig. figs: -0.48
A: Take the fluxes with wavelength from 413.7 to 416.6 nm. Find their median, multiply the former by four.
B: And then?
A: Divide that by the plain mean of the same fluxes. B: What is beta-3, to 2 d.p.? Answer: 4.06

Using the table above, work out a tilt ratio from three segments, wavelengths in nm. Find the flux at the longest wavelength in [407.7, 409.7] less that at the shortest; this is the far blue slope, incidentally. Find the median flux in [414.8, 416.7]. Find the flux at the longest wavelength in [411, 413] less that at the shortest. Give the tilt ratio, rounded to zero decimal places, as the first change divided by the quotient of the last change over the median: 65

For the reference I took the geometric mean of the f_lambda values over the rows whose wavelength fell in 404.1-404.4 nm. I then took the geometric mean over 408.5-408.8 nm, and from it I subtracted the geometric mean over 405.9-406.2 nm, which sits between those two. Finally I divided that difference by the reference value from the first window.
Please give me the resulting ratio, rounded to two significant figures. 0.16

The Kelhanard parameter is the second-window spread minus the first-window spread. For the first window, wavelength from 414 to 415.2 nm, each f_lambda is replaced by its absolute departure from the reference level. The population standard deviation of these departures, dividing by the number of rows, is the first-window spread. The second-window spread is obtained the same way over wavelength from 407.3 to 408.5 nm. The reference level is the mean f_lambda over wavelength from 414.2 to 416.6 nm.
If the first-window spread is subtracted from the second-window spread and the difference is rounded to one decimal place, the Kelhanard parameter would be 0.1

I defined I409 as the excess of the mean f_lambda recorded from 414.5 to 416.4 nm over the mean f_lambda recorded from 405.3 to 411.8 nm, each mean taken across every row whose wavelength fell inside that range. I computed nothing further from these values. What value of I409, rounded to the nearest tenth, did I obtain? 2.2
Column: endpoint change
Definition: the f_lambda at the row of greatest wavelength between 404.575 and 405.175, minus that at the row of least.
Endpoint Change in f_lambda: 6.5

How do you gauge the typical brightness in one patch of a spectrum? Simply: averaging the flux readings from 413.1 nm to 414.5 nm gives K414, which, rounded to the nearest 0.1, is 19.5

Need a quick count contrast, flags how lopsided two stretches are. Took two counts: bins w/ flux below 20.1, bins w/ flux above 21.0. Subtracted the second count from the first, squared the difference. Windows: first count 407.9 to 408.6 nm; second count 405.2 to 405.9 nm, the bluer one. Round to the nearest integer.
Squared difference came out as 4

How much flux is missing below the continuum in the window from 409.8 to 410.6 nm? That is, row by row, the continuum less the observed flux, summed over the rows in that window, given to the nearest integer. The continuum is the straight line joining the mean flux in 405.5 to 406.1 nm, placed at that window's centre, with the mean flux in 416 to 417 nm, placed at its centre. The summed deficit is 13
